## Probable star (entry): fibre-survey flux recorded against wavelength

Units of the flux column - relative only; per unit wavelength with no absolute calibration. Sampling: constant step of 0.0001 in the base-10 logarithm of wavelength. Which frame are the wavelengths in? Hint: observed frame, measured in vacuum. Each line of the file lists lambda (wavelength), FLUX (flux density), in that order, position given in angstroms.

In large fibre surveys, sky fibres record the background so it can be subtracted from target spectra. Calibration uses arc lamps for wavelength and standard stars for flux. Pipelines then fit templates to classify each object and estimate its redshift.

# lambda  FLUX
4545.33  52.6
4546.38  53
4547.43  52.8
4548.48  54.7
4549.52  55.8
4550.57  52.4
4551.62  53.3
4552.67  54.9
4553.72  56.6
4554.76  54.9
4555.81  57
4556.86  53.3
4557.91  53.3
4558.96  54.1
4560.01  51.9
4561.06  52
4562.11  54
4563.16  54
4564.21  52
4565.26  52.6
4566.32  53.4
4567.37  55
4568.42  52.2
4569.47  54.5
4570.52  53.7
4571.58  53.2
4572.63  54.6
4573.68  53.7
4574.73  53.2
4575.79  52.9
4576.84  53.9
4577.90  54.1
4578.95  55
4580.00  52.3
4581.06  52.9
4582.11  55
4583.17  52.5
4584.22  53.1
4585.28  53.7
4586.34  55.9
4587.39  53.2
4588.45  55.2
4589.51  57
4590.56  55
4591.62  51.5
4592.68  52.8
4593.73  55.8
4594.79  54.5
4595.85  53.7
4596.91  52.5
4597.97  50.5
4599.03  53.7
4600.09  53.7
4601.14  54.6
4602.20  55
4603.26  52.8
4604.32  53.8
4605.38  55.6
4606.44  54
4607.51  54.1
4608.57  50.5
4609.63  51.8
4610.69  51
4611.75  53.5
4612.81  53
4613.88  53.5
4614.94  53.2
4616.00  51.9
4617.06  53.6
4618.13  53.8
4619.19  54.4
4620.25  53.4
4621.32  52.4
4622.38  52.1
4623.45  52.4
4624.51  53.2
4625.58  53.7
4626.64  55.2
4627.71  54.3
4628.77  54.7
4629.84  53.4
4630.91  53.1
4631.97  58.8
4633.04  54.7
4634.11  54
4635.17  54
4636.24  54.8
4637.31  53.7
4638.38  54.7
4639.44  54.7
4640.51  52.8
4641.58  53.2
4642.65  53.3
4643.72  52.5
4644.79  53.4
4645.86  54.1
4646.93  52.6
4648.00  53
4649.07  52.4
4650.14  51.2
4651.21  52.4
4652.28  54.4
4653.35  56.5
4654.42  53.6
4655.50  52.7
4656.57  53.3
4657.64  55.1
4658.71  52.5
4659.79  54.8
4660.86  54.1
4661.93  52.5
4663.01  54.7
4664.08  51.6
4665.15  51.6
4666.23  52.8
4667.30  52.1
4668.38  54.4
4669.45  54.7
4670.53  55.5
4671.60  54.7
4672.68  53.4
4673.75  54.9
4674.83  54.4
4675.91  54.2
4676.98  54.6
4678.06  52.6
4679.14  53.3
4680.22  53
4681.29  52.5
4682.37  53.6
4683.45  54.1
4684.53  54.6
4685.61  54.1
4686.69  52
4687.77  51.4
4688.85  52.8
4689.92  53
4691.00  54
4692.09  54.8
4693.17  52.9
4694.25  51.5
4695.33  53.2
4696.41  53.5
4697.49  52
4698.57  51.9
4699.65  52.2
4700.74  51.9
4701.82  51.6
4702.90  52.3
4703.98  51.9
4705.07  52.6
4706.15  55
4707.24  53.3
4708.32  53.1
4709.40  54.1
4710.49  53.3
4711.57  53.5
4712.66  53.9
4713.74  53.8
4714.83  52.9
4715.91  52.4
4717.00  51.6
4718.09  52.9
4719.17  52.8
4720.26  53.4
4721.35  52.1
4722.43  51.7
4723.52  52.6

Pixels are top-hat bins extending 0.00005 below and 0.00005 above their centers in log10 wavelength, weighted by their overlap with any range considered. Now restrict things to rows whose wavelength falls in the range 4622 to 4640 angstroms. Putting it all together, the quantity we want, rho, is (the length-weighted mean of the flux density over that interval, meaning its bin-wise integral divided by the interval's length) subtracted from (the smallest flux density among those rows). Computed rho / -2.12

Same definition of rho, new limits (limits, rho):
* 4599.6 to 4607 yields -1.42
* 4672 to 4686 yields -1.28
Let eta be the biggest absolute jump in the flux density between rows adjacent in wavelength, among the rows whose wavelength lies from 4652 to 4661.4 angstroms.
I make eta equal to 2.9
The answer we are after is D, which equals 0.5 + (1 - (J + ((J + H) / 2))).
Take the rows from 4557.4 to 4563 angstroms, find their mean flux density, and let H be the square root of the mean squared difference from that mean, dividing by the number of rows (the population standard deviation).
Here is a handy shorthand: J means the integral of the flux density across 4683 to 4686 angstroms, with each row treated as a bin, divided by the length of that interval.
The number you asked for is -80.3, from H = 0.95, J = 54.2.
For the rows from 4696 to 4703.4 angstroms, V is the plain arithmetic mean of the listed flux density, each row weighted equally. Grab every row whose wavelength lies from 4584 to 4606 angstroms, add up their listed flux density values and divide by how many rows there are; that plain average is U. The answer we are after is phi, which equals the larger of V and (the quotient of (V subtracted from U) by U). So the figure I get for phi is 52.2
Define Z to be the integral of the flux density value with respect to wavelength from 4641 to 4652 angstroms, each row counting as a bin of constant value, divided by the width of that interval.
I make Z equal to 52.8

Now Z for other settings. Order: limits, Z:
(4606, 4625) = 52.9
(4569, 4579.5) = 53.9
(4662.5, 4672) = 53.6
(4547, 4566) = 53.9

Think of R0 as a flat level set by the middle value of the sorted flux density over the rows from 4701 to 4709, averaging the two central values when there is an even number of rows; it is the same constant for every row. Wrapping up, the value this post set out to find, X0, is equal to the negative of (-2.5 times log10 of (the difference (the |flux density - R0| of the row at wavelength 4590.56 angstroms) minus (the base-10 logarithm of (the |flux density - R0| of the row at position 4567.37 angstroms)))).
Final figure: 0.76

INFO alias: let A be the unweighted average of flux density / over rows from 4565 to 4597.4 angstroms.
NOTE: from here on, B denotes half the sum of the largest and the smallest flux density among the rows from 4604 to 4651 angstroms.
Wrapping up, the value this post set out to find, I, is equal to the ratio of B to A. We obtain 1.02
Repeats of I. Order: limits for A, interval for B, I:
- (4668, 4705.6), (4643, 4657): 1.01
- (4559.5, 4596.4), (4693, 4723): 0.99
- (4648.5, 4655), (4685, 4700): 0.99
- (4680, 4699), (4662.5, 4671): 1.01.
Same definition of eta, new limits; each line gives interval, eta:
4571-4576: 1.4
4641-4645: 0.9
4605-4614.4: 3.6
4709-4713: 0.8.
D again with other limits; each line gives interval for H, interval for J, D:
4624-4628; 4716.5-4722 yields -77.8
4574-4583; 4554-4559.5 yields -81.0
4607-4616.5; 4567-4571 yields -79.9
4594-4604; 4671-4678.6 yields -80.4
